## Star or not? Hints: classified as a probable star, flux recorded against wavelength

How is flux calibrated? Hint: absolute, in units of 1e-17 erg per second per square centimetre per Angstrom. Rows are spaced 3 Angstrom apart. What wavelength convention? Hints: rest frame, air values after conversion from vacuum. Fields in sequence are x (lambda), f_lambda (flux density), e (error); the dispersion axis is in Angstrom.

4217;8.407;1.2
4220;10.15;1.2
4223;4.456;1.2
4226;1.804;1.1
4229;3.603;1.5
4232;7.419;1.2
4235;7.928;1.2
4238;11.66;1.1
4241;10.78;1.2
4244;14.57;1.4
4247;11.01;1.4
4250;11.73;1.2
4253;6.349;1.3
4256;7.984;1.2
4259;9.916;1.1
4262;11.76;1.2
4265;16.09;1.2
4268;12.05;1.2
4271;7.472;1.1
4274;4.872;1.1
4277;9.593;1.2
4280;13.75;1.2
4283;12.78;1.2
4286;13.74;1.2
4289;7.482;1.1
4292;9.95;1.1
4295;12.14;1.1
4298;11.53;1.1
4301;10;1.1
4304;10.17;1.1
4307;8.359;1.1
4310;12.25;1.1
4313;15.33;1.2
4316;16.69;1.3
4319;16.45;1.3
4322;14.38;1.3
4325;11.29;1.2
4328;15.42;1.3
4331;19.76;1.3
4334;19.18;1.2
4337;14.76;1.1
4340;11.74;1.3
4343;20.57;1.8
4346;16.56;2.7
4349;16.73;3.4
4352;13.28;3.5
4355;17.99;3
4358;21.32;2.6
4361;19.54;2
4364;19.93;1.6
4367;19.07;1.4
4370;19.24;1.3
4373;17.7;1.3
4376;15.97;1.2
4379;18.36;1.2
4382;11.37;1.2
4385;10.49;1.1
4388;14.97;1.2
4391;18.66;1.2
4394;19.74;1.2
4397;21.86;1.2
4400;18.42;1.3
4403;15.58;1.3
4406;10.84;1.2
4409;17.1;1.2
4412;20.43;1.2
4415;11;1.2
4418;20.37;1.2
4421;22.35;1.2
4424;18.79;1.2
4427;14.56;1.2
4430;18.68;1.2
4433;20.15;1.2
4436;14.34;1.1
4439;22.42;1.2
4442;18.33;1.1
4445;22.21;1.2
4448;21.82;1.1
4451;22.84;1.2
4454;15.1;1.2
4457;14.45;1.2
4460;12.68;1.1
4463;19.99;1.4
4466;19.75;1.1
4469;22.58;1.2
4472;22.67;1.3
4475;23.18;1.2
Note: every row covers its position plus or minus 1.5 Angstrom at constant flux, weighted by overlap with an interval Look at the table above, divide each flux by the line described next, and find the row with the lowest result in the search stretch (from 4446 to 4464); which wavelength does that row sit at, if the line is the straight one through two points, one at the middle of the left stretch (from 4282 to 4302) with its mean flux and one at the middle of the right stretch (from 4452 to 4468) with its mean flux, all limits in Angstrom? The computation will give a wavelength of 4460 Angstrom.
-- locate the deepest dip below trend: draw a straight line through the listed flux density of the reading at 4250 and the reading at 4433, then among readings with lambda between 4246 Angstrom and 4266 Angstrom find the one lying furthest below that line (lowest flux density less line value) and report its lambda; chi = 4253 Angstrom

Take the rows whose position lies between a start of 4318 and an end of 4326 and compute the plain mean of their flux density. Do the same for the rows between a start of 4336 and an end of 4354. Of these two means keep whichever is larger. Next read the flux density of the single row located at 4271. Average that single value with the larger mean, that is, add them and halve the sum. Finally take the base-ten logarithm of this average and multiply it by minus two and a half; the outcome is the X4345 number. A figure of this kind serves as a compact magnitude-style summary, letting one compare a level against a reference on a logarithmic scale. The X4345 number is -2.66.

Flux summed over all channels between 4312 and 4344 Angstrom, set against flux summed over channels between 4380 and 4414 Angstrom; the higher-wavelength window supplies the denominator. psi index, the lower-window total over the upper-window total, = 0.98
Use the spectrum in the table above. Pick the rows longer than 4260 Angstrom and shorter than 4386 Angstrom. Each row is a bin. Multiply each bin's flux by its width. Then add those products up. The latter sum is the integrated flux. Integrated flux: 1791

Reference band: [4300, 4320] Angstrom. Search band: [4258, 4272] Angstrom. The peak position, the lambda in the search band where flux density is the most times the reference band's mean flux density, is 4265 Angstrom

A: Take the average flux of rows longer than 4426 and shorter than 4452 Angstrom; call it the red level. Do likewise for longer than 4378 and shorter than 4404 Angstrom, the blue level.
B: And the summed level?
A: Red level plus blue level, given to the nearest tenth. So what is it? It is 36.1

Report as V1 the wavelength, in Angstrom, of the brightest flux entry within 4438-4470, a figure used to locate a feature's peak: 4451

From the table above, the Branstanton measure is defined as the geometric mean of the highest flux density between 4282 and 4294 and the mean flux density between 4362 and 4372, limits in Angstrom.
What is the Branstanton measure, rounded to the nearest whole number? 16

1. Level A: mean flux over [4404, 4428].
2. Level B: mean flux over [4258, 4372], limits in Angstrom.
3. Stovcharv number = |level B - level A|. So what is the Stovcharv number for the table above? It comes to 2.9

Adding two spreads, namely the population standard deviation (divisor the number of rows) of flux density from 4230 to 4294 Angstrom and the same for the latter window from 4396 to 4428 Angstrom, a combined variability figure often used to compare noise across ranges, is 6.7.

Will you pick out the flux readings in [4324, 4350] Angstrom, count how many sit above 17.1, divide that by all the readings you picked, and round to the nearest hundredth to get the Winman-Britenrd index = 0.33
